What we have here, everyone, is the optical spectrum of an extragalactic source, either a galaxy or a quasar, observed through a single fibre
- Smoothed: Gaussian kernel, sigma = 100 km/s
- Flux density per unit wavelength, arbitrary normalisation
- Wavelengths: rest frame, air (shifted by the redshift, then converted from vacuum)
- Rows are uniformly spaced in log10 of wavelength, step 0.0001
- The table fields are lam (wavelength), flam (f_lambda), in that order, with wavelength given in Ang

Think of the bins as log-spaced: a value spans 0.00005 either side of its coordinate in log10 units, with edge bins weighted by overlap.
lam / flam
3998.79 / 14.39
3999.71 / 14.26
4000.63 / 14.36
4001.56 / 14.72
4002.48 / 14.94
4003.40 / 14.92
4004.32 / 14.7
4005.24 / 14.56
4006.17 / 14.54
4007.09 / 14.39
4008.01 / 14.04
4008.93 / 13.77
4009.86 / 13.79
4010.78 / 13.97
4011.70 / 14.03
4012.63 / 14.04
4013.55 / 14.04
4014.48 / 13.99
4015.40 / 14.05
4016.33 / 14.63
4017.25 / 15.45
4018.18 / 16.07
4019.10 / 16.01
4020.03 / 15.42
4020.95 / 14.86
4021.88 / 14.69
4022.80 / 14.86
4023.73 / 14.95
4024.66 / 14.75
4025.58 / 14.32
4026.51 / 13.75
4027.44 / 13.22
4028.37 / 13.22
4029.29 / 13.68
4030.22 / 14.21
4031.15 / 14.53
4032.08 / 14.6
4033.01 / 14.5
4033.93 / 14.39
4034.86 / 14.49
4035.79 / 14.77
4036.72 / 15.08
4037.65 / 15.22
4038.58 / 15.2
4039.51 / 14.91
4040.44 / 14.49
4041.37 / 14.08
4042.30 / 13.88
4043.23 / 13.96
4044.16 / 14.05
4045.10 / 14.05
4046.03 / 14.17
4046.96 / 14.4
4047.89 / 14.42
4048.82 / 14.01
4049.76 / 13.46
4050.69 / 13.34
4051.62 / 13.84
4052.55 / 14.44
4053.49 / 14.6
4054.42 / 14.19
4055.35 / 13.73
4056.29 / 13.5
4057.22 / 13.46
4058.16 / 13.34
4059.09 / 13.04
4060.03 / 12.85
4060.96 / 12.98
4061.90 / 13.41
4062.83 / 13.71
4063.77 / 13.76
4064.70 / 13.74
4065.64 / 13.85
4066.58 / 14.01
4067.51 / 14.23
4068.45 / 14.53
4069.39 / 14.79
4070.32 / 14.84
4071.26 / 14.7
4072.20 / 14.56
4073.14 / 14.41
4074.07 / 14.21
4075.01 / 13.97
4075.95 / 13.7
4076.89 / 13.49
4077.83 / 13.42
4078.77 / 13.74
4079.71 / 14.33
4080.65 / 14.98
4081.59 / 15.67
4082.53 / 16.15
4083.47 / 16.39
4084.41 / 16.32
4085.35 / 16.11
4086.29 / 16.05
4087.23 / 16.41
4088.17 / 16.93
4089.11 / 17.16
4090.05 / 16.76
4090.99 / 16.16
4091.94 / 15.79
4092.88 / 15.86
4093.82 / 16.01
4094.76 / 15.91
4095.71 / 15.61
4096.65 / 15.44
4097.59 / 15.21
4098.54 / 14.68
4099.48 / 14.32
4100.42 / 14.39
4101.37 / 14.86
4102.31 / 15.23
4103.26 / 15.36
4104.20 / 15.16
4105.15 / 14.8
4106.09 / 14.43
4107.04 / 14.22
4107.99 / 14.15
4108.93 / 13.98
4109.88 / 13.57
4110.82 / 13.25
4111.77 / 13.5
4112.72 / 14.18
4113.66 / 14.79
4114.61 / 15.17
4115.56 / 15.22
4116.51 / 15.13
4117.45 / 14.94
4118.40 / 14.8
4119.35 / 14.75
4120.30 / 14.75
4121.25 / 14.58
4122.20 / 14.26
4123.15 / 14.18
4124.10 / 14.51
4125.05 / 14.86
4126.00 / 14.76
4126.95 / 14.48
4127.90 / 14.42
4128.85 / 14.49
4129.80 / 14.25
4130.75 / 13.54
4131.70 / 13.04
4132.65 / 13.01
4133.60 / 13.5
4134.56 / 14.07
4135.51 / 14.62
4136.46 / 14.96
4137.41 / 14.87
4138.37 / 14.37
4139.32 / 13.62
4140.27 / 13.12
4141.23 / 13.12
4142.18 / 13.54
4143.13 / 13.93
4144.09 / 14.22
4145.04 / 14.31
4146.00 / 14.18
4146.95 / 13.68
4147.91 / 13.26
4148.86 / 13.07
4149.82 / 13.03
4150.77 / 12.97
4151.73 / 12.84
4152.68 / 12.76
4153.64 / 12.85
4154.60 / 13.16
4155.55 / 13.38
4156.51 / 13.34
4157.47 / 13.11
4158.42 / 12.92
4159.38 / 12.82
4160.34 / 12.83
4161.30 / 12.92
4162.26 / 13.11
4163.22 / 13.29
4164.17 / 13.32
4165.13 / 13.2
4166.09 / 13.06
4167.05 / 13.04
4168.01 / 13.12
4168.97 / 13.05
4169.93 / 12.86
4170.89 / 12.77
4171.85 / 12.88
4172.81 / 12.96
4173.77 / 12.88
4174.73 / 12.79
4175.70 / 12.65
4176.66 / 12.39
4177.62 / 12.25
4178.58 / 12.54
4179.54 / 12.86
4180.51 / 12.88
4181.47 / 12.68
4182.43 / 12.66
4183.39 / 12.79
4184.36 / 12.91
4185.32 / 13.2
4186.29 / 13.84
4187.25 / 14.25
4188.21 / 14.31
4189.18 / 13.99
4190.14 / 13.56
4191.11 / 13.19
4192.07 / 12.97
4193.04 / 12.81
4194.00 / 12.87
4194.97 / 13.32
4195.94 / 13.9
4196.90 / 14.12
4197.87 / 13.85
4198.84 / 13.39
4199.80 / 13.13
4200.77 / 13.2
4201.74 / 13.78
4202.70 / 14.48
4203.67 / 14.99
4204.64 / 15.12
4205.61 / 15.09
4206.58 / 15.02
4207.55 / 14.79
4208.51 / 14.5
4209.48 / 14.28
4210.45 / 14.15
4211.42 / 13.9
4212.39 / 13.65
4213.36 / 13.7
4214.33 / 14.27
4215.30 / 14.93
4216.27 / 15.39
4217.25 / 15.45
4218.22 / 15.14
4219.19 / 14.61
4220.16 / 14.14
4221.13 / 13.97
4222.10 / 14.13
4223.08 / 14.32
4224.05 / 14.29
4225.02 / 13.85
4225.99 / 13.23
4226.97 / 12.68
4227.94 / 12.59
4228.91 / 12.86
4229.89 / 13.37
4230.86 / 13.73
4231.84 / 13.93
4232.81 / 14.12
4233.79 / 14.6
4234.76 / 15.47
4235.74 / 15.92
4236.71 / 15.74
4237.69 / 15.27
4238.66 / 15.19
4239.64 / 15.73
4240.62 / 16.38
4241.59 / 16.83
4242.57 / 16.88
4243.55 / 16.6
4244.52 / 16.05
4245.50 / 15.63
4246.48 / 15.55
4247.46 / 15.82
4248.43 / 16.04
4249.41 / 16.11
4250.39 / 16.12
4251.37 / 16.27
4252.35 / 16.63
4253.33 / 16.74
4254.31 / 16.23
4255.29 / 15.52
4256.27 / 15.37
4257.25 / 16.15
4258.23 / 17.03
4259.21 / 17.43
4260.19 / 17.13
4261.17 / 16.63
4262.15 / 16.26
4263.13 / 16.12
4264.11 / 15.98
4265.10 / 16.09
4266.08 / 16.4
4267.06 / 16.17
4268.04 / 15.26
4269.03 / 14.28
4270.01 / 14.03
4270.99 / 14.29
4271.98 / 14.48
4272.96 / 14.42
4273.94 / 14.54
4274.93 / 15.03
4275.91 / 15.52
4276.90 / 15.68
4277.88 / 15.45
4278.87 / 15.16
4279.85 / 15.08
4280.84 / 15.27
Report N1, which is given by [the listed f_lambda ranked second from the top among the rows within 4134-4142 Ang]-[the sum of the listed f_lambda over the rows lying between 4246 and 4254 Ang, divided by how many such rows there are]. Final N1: -1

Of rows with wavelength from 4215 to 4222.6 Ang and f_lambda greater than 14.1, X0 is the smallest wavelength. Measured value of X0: 4215.30 Ang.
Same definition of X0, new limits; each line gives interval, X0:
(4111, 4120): 4112.72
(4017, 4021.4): 4017.25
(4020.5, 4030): 4020.95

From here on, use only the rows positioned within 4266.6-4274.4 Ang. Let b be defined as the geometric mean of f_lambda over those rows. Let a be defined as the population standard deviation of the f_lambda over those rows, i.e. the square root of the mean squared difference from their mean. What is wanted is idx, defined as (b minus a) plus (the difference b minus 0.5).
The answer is 28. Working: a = 0.7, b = 14.7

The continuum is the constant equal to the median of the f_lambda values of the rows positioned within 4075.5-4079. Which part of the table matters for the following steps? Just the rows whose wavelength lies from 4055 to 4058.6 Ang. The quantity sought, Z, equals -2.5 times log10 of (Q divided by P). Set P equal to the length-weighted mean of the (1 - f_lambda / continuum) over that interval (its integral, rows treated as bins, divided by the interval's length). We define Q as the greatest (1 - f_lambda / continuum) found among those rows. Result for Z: -1.09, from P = 0.01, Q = 0.02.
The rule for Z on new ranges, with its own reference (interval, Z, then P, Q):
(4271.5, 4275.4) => 0.23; -0.08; -0.06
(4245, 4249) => 0.11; -0.16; -0.14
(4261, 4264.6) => 0.10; -0.19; -0.18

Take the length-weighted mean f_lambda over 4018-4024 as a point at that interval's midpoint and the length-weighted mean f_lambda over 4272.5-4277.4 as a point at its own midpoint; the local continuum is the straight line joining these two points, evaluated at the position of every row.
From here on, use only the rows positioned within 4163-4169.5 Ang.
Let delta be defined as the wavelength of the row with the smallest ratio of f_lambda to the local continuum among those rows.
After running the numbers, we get 4167.05 Ang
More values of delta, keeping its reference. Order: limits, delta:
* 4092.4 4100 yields 4099.48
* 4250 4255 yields 4250.39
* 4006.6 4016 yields 4008.93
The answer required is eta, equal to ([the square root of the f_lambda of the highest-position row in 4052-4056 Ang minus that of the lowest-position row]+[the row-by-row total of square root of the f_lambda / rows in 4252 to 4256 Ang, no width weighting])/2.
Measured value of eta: 8.02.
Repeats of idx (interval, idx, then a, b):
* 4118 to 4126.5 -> 28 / 0.2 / 14.6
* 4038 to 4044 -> 28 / 0.5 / 14.4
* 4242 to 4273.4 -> 30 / 0.9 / 15.9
